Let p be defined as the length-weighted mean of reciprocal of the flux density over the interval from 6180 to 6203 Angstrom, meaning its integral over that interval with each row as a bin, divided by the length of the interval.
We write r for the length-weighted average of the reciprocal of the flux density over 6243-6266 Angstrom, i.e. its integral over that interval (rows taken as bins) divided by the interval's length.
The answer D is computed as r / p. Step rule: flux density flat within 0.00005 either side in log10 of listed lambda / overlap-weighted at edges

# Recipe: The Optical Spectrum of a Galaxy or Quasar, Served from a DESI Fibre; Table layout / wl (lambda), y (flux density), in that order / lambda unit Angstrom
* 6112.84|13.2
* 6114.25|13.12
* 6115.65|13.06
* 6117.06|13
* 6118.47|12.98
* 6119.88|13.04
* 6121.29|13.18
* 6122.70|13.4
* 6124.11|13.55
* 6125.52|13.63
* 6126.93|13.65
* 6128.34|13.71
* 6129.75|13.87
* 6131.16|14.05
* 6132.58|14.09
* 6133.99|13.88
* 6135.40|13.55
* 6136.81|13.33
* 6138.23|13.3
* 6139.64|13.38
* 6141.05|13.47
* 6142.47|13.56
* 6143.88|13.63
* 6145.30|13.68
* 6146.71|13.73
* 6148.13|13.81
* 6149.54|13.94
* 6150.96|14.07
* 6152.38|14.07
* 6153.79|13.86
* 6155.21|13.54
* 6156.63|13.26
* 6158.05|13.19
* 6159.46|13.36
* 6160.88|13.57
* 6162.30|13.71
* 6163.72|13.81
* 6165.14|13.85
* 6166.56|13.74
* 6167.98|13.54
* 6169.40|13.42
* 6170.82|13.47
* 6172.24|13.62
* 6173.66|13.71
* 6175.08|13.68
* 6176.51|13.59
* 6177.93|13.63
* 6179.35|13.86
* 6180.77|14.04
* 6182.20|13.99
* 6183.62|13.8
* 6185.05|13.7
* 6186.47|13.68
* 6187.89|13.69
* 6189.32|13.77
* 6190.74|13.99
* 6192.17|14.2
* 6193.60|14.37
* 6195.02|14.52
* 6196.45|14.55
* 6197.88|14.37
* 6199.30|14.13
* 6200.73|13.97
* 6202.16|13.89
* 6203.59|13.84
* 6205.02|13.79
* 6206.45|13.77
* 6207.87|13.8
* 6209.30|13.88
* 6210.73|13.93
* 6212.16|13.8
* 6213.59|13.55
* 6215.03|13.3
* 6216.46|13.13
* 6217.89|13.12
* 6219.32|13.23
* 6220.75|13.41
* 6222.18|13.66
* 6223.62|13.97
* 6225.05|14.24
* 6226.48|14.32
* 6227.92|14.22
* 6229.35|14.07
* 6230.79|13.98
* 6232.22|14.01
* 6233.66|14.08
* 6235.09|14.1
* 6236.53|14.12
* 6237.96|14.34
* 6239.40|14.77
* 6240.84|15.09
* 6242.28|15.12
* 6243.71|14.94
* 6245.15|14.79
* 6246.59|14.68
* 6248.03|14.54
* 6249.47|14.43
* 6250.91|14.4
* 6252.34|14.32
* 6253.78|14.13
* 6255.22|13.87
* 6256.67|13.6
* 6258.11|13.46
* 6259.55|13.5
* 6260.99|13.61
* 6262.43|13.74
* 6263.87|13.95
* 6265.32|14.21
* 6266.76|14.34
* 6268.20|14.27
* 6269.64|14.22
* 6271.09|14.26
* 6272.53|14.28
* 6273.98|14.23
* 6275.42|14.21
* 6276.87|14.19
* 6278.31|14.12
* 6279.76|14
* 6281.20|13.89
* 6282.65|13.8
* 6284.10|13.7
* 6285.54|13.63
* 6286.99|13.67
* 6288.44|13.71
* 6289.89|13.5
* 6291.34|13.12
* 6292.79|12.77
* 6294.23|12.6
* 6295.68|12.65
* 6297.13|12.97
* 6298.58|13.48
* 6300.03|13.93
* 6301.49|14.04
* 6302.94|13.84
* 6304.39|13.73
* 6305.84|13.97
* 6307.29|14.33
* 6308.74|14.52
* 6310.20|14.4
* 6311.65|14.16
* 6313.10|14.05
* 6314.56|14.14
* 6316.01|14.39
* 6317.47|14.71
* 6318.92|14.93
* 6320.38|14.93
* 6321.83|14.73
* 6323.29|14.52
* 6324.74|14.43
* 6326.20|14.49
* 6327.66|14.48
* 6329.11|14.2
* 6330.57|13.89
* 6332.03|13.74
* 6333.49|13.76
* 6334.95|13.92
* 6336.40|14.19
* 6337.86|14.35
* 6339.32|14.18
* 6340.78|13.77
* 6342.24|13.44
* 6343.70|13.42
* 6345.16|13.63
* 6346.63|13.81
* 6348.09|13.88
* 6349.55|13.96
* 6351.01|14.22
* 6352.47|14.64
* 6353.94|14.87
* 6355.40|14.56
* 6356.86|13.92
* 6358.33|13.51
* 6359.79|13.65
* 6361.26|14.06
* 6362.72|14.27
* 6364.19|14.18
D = 0.99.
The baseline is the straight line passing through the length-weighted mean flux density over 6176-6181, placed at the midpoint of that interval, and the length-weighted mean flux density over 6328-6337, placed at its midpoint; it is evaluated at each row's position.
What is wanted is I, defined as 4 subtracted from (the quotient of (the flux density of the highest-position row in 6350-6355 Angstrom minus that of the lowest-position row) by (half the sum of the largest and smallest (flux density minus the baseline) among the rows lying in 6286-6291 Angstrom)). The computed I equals -6.0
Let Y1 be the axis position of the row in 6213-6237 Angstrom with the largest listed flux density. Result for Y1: 6226.48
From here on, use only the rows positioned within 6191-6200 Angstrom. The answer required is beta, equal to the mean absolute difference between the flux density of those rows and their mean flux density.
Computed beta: 0.13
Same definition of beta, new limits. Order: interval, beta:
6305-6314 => 0.18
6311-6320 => 0.28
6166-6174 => 0.11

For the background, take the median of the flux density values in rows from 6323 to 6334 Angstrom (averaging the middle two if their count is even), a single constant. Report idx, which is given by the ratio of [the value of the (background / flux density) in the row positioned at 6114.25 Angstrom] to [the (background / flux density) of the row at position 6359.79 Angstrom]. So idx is 1.04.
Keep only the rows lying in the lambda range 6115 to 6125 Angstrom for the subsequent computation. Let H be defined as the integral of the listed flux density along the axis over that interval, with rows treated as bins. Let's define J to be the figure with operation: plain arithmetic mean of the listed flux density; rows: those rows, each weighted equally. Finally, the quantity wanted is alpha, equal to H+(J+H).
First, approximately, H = 132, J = 13.2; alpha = 277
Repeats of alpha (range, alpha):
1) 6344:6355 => 325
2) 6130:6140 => 287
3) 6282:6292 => 285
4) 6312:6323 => 334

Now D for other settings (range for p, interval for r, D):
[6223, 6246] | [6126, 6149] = 1.05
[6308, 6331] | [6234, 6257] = 1.00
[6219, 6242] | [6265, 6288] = 1.01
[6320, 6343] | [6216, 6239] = 1.02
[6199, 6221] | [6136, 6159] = 1.00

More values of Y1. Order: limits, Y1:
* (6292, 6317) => 6308.74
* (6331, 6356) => 6353.94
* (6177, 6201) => 6196.45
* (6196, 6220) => 6196.45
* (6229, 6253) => 6242.28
